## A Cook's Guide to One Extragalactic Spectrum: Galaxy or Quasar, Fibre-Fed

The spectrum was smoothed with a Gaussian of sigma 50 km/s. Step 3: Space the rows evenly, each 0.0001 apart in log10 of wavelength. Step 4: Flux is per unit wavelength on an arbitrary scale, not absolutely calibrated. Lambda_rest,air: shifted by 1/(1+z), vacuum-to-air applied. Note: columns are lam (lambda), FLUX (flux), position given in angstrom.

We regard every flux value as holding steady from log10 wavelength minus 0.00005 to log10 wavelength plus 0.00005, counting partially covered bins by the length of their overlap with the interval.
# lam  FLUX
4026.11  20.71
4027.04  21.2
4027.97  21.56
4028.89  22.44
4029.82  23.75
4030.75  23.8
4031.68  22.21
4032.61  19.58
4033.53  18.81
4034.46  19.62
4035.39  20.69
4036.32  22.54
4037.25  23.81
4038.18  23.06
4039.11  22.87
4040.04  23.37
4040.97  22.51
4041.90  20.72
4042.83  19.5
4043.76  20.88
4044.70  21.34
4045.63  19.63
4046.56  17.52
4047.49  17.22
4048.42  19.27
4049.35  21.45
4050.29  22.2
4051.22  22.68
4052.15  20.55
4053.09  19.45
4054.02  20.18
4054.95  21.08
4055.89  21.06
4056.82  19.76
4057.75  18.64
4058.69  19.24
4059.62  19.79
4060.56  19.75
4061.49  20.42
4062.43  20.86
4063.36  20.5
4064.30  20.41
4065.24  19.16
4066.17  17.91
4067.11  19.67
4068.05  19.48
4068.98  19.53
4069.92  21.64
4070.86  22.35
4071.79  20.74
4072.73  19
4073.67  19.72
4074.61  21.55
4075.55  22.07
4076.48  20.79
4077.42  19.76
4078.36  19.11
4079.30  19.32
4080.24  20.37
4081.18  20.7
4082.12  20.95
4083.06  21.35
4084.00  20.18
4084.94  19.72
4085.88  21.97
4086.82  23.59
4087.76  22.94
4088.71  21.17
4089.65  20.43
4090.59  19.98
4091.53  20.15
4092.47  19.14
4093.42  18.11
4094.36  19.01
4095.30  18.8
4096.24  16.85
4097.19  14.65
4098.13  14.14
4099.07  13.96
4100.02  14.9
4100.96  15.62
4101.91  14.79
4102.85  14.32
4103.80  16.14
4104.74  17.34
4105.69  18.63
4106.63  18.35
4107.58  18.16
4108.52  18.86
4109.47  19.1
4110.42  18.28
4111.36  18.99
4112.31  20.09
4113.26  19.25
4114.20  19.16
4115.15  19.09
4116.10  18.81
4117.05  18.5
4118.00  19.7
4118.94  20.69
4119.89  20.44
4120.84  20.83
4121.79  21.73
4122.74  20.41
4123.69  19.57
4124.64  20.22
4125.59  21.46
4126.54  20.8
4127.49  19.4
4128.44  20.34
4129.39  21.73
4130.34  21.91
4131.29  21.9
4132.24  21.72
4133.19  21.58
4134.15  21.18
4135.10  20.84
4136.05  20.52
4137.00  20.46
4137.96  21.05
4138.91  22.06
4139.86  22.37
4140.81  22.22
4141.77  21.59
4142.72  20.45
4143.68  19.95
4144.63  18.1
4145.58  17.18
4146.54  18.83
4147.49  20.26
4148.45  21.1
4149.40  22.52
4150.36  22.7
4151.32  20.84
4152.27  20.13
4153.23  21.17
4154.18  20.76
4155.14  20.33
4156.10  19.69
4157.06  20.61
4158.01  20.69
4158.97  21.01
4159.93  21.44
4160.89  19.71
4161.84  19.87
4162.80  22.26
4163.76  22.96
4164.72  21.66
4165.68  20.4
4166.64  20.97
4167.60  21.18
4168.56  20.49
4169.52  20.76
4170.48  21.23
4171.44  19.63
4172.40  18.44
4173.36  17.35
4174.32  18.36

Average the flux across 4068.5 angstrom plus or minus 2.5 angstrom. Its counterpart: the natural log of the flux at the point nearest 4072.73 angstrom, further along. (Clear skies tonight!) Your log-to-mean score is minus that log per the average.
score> -0.147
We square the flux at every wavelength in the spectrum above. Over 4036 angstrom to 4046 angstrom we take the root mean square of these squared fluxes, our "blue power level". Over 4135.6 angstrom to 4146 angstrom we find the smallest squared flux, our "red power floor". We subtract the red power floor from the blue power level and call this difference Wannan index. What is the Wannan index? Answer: 188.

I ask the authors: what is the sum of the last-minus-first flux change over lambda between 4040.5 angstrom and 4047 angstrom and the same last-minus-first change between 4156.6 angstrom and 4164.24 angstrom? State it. -2.6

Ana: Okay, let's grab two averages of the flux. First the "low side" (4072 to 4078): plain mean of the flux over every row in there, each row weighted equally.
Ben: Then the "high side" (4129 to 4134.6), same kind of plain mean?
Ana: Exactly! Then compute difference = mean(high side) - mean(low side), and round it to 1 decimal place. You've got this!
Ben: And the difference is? 1.2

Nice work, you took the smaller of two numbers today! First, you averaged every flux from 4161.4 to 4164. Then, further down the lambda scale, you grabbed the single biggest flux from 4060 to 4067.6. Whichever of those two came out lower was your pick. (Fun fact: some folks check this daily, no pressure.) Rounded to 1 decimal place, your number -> 20.9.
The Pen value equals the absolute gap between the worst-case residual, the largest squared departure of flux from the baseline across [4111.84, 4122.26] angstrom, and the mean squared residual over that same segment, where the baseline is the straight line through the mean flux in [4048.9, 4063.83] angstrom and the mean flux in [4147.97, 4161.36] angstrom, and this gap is 3.3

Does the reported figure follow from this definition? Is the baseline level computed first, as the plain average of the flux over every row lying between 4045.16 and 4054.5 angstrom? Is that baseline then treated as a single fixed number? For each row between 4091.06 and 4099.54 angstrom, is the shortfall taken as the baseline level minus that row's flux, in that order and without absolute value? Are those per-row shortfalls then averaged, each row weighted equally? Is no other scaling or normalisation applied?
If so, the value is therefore 2.8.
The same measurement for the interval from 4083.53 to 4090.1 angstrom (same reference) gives -1.4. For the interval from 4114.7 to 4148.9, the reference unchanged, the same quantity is -0.5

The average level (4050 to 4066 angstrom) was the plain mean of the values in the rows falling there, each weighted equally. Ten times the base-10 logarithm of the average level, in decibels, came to 13.1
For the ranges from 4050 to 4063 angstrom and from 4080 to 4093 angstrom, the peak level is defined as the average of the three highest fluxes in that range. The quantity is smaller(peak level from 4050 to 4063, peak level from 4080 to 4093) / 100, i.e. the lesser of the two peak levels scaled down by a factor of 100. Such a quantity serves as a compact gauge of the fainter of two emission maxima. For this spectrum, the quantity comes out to 0.220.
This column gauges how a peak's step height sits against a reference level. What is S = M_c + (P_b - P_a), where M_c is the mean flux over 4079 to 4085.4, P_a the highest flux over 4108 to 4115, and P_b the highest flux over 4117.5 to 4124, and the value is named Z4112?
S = 22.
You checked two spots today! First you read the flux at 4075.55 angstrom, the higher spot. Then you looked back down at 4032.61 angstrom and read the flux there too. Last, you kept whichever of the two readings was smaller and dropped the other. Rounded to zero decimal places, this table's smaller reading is 20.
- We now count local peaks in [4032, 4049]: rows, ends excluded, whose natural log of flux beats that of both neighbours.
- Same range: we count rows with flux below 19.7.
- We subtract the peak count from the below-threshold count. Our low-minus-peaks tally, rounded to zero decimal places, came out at 5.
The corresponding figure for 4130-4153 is 1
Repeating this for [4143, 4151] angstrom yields 3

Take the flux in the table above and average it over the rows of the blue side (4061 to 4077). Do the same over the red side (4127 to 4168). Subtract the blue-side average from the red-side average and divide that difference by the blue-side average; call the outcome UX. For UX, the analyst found 0.03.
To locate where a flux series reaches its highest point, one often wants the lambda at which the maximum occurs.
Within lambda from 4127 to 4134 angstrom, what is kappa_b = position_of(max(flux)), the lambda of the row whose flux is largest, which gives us 4130.34 angstrom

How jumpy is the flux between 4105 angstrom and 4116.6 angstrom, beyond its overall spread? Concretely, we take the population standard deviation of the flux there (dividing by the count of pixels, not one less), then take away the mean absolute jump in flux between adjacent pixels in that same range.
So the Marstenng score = 0.02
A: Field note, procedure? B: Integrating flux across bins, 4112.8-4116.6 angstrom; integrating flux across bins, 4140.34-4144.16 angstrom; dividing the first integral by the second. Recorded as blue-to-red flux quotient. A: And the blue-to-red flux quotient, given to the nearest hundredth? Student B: 0.90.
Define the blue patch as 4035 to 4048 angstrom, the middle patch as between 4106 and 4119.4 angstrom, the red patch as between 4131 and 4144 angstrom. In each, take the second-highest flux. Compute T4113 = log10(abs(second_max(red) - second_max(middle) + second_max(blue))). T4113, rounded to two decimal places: 1.41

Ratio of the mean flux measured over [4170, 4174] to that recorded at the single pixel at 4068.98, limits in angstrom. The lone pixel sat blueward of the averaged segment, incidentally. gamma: 0.98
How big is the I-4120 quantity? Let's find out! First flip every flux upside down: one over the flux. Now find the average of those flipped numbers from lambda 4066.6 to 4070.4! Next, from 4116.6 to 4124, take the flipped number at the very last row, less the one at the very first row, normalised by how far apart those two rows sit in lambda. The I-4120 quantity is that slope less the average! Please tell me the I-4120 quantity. -0.0503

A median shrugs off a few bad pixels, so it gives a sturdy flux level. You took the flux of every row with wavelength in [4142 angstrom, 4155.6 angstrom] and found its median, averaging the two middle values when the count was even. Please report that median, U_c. 20.4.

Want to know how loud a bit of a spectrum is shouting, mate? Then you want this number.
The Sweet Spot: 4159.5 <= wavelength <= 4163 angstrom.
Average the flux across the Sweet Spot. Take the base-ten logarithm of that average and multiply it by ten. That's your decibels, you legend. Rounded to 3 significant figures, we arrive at 13.2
